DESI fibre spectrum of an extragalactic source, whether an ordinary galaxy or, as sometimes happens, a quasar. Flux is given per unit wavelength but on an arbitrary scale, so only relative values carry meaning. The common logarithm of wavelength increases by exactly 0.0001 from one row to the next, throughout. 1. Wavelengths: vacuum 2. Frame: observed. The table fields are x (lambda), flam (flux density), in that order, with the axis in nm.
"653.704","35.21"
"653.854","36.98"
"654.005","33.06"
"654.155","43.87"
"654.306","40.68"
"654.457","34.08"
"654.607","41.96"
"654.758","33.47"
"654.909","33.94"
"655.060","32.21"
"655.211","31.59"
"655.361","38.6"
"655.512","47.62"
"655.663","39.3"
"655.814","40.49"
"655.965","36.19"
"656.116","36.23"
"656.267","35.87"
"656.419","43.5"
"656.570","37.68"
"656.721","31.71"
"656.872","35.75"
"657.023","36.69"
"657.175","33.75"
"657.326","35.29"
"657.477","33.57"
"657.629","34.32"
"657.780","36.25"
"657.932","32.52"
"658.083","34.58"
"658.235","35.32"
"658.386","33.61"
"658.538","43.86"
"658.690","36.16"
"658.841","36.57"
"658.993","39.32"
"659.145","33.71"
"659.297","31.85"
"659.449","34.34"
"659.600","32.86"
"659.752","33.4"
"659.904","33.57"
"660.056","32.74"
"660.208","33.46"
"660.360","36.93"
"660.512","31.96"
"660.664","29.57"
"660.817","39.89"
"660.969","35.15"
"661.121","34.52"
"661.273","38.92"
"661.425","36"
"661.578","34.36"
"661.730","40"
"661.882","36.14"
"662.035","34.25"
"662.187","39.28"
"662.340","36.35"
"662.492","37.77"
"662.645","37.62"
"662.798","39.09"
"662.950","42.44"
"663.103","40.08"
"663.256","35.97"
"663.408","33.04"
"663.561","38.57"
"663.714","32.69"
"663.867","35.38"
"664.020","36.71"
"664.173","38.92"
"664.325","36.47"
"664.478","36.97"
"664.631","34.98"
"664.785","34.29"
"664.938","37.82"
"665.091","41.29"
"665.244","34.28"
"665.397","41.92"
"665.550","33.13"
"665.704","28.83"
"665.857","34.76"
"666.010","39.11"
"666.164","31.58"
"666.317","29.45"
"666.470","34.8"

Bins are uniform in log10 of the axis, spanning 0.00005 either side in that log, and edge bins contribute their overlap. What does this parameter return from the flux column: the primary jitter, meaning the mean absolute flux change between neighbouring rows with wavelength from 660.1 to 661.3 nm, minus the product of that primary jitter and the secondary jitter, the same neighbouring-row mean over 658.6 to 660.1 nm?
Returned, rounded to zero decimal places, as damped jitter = -4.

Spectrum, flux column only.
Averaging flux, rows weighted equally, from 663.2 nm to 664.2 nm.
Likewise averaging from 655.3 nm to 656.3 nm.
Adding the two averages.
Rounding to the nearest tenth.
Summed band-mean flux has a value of 75.1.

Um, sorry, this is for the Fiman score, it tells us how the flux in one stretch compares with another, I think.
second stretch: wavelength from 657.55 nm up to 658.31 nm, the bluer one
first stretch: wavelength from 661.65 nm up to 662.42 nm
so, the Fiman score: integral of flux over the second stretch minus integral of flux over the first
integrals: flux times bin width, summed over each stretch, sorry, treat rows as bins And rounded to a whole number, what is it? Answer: -2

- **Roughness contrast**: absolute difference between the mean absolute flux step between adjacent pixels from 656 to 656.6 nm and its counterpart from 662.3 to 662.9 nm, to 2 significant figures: 3.6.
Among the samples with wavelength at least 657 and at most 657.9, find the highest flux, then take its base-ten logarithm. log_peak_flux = 1.56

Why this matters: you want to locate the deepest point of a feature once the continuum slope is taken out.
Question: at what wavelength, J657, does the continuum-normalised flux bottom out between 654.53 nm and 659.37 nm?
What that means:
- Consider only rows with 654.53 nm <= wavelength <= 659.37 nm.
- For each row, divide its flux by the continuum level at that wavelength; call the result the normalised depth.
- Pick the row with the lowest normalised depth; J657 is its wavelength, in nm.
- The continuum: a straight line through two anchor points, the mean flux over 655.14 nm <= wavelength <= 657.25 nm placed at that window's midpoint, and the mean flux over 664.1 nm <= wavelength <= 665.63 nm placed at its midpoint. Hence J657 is 655.211 nm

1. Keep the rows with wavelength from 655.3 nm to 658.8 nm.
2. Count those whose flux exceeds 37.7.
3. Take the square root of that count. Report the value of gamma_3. 2.45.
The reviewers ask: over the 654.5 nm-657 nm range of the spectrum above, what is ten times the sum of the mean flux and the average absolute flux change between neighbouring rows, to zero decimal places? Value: 416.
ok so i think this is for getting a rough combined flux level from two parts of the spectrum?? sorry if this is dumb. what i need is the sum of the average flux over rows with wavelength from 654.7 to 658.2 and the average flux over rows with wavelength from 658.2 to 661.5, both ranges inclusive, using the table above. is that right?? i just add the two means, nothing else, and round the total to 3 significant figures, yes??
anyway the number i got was 71.3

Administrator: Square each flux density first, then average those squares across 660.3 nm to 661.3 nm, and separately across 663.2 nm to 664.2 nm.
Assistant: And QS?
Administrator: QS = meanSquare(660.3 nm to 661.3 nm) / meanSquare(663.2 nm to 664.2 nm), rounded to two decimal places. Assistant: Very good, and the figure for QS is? 0.97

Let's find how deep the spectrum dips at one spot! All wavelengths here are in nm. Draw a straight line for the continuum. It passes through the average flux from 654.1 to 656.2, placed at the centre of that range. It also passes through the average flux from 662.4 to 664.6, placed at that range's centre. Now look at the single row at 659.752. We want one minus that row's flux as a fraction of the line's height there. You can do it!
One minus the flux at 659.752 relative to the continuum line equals 0.11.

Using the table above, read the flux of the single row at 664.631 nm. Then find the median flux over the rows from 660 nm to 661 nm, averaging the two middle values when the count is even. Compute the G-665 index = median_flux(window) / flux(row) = 0.96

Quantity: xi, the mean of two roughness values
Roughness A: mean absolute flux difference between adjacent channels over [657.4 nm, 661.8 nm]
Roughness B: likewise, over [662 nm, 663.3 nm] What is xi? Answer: 2.9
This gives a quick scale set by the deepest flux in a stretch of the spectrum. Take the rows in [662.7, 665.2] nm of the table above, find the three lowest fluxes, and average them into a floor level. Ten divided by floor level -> 0.300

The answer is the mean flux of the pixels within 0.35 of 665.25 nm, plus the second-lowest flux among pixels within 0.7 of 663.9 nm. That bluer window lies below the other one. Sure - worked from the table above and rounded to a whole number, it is 71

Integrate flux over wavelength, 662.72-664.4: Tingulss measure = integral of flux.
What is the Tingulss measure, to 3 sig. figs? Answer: 62.5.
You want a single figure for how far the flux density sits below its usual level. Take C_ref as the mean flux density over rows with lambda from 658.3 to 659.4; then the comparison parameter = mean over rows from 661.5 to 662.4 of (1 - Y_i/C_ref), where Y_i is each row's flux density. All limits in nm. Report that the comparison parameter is -0.01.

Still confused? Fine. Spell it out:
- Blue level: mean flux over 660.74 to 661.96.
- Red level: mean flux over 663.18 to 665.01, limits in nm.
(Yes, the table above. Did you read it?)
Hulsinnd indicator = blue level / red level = 1.02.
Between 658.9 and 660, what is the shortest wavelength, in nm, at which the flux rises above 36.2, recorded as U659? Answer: 658.993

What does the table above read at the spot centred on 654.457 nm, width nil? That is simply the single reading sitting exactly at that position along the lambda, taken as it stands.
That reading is 34.08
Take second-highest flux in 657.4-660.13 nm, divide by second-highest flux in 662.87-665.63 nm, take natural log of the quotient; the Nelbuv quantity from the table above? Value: -0.06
